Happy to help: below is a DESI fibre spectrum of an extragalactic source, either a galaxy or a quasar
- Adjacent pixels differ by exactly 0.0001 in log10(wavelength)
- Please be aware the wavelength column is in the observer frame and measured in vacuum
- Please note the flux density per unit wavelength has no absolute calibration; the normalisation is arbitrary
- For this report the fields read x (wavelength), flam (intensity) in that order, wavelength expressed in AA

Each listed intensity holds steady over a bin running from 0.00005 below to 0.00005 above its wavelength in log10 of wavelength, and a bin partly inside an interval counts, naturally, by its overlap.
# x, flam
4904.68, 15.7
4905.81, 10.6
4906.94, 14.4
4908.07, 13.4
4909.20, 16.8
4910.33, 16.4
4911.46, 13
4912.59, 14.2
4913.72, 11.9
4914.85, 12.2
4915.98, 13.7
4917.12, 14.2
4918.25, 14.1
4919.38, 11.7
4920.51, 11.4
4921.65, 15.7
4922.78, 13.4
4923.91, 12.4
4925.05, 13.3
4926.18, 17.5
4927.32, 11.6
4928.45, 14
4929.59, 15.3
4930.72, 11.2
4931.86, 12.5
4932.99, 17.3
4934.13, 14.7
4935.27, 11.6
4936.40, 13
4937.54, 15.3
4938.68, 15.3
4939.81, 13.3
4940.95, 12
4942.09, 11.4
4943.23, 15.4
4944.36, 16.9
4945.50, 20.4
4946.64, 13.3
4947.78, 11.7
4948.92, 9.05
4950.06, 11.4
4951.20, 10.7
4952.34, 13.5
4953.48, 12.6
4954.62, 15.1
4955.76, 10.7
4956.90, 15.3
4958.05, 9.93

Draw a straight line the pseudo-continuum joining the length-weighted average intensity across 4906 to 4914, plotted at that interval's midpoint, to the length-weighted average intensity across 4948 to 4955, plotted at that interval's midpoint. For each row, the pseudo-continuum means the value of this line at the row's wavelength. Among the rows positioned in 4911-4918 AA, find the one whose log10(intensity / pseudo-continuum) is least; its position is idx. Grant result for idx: 4913.72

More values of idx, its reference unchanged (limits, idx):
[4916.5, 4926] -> 4920.51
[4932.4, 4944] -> 4935.27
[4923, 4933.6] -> 4930.72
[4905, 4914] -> 4905.81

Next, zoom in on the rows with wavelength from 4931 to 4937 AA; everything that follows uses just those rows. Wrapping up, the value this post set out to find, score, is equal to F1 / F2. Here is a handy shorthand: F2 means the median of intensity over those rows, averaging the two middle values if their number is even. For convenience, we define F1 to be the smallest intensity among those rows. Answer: 0.89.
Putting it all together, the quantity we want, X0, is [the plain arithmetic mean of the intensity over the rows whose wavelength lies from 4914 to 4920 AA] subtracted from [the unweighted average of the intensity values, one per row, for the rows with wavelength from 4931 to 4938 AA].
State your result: 0.9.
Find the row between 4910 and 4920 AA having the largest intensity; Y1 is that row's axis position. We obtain 4910.33 AA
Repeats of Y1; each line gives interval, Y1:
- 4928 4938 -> 4932.99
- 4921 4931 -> 4926.18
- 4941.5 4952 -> 4945.50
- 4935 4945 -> 4944.36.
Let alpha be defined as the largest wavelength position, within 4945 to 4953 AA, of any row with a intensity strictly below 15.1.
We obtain 4952.34 AA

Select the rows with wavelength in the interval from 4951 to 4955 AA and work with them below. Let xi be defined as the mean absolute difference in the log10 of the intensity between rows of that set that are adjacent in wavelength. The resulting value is 0.07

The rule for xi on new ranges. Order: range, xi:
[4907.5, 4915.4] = 0.06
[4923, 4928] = 0.11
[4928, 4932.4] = 0.07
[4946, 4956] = 0.08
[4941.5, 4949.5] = 0.10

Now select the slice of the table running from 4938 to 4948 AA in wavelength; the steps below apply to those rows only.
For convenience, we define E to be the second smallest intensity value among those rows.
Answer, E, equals 11.7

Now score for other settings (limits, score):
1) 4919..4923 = 0.91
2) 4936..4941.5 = 0.90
